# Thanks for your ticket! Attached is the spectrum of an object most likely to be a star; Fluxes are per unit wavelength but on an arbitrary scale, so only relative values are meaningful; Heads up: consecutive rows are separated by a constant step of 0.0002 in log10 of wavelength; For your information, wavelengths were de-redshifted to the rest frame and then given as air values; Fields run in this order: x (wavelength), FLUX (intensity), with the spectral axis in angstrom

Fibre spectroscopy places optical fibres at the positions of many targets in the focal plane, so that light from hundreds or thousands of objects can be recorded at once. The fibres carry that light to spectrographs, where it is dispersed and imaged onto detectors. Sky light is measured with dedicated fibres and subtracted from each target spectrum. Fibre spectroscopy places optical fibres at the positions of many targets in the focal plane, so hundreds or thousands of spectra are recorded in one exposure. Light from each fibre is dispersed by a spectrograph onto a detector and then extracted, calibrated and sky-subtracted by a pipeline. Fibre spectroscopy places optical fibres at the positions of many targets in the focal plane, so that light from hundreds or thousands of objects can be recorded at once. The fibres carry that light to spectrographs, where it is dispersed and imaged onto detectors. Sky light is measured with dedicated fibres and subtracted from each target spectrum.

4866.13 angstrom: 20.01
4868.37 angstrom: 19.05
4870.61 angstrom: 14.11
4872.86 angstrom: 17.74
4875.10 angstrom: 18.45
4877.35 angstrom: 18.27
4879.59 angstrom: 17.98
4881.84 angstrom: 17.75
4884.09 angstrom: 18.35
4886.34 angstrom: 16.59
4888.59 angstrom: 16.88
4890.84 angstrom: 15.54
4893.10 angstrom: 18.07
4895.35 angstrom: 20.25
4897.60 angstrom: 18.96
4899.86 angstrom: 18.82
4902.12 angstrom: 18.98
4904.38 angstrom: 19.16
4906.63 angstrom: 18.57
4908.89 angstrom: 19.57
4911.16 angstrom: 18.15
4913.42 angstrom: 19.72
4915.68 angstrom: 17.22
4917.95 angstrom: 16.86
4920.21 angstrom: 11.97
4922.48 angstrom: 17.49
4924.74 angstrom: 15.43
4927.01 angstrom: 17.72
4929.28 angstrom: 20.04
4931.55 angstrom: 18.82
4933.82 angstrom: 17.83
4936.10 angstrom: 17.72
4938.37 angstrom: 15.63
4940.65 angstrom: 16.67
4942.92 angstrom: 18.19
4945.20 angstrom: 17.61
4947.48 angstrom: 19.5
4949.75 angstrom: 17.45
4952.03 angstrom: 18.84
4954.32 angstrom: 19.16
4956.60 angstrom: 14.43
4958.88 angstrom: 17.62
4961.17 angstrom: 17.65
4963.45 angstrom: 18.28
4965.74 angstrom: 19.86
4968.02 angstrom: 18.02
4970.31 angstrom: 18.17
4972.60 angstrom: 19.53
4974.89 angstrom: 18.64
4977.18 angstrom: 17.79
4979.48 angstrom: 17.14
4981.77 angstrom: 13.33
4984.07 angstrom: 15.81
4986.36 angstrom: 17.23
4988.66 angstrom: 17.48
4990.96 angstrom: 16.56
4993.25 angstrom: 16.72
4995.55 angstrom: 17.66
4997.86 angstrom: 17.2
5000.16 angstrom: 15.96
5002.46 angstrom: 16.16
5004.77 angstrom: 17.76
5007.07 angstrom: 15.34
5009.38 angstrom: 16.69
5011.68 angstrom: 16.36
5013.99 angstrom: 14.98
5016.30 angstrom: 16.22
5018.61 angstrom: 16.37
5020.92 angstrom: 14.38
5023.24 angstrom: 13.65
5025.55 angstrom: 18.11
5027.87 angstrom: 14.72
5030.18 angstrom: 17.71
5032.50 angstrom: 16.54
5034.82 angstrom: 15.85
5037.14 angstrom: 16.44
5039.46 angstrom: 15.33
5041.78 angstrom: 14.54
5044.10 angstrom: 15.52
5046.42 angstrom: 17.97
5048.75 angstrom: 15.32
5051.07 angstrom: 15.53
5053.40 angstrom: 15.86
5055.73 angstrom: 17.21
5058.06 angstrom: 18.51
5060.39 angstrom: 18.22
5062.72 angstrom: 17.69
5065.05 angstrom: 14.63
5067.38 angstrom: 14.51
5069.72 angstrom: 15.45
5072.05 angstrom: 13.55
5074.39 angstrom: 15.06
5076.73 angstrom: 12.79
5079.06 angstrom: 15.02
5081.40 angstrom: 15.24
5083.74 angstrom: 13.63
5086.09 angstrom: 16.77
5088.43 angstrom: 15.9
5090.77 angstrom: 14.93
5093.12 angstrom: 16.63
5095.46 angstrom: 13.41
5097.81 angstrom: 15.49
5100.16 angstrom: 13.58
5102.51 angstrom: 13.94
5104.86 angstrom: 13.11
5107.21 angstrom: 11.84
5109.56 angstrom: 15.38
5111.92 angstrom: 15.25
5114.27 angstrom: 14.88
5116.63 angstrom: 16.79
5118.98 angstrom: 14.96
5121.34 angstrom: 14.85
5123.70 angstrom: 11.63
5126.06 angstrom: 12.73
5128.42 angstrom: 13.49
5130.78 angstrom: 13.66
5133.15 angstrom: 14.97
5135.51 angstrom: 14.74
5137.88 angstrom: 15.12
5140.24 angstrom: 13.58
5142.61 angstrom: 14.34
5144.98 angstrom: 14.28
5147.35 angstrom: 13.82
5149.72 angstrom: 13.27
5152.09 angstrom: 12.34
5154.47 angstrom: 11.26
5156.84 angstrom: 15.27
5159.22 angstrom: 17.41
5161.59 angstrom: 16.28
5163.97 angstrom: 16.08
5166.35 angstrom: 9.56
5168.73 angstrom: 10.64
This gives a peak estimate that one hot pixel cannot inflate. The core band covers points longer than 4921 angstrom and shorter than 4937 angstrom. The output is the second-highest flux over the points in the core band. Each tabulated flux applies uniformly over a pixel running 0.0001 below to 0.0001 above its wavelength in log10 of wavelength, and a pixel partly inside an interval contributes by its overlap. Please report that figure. 18.82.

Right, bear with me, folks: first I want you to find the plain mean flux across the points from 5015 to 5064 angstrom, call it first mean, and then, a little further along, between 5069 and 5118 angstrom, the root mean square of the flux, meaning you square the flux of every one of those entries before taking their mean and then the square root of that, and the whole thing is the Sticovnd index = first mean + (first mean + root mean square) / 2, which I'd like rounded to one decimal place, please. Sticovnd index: 31.8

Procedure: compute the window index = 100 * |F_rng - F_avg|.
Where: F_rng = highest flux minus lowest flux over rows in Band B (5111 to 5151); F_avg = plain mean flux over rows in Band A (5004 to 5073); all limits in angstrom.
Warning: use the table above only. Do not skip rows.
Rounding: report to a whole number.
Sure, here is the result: 1087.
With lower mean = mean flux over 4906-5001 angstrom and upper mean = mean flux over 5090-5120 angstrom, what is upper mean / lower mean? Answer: 0.836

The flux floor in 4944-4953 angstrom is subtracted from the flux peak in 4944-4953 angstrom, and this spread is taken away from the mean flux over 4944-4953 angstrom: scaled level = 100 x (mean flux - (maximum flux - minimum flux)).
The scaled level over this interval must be 1630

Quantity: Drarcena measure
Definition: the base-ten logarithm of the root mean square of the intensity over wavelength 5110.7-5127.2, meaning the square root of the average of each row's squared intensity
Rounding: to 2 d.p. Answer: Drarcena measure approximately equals 1.16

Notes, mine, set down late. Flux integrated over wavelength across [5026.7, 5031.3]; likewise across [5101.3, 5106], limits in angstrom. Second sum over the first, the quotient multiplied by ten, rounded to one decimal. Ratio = 8.5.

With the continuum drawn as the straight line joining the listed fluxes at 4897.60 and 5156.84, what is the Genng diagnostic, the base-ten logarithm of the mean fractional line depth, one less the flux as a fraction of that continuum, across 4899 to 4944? -1.3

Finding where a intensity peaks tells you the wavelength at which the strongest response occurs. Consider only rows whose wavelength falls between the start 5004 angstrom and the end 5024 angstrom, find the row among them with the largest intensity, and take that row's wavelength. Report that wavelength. 5004.77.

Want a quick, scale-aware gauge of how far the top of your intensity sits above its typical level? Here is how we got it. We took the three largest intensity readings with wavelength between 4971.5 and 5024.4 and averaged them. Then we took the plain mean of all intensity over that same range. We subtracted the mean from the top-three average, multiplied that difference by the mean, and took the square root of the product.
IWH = 5.99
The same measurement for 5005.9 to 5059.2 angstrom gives 5.87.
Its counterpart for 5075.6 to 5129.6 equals 5.74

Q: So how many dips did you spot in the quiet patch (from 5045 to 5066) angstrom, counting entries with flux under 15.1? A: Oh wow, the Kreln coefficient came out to 1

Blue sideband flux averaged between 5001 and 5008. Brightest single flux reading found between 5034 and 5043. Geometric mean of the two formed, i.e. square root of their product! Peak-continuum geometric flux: 16.4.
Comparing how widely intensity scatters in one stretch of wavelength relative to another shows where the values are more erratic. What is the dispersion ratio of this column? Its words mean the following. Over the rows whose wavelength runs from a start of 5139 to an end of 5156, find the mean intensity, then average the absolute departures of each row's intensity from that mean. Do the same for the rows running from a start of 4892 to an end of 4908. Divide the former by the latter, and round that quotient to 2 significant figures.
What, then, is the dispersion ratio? 2.0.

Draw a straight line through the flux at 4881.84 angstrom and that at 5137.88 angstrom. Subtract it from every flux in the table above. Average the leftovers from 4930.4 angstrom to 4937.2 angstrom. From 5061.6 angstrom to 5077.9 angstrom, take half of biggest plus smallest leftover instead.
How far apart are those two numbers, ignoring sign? 1.49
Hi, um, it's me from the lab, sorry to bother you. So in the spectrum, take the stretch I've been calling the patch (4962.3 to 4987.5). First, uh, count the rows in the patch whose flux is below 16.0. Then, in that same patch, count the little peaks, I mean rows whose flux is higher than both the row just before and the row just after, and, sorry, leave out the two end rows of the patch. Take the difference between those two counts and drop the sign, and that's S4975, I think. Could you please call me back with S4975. 0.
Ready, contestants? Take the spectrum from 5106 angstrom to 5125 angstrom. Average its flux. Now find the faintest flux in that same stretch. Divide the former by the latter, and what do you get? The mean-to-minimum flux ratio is 1.24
